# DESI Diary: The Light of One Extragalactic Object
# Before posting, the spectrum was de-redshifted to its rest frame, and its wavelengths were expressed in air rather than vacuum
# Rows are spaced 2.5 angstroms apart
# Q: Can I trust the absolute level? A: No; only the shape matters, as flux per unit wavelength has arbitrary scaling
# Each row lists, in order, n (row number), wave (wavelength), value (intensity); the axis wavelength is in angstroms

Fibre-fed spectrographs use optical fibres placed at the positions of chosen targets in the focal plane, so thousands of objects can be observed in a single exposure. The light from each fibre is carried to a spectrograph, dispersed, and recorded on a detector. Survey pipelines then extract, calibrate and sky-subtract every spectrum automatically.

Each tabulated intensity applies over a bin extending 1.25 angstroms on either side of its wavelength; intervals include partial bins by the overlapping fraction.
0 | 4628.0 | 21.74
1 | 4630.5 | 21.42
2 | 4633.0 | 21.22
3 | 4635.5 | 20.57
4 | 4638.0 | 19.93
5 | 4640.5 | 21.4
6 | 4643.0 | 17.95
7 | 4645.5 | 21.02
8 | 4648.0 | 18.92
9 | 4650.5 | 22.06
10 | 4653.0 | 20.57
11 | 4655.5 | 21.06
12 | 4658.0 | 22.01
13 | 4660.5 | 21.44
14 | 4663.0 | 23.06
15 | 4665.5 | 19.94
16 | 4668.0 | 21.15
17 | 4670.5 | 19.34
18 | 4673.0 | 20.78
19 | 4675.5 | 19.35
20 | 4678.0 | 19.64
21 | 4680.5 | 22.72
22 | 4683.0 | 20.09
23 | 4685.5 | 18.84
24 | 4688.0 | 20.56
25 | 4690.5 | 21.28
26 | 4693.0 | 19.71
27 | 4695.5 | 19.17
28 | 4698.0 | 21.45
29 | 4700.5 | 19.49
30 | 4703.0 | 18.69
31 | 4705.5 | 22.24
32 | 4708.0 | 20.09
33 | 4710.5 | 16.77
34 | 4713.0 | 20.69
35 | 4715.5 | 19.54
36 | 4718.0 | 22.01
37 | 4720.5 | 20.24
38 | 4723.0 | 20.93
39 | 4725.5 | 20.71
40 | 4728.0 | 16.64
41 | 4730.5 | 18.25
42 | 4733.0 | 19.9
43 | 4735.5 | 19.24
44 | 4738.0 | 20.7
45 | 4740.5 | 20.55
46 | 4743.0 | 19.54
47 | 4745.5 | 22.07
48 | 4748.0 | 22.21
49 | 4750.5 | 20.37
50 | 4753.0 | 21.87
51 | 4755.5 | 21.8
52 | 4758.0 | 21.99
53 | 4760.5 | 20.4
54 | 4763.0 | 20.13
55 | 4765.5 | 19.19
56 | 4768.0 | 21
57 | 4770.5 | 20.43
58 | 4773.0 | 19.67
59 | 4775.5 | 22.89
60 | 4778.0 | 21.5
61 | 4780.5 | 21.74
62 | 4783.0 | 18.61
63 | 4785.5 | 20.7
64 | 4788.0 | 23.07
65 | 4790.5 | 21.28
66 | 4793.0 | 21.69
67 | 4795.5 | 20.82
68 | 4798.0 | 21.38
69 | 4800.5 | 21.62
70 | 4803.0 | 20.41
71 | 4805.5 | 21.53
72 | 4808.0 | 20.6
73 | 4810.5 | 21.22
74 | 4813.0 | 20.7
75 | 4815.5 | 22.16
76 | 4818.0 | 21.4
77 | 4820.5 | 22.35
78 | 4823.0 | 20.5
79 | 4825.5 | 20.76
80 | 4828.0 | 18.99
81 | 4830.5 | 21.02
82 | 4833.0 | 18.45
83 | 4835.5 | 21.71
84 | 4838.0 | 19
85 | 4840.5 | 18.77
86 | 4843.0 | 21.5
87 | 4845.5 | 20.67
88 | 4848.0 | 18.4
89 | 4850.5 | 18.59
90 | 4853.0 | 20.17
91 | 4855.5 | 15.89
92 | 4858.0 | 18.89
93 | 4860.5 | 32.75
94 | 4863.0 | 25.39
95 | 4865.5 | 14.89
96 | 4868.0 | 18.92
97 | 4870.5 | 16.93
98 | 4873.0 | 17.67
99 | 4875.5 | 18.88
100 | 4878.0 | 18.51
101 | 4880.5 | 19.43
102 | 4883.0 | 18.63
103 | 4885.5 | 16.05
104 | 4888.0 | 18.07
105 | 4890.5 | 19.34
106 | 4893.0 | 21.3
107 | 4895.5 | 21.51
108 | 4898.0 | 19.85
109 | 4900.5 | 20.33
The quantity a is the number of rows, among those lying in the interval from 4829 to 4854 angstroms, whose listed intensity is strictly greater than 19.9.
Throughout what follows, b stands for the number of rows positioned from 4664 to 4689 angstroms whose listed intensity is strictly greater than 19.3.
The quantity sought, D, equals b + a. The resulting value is 14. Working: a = 5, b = 9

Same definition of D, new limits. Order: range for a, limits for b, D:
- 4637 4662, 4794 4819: 18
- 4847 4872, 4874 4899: 8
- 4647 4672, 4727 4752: 15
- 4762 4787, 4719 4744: 14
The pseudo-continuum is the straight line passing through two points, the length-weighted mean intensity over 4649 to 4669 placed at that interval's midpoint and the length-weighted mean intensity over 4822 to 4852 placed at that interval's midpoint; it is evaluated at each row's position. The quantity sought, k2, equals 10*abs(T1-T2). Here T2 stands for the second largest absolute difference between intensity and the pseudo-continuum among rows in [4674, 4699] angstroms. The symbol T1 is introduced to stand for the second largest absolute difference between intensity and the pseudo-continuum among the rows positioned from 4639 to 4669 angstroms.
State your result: 7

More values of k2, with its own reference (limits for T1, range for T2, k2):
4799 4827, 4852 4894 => 36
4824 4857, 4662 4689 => 1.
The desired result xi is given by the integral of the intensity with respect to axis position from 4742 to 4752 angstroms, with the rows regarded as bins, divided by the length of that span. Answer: 21.1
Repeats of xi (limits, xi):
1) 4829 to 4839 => 20.0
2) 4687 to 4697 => 20.2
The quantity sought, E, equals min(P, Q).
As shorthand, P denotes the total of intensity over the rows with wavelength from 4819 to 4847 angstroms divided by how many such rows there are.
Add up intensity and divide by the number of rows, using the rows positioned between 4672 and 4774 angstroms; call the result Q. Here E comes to 20.3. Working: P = 20.3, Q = 20.3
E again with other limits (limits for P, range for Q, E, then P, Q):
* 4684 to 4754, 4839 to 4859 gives 19.1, 20.1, 19.1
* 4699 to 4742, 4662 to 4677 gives 19.8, 19.8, 20.6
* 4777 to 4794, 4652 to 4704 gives 20.5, 21.2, 20.5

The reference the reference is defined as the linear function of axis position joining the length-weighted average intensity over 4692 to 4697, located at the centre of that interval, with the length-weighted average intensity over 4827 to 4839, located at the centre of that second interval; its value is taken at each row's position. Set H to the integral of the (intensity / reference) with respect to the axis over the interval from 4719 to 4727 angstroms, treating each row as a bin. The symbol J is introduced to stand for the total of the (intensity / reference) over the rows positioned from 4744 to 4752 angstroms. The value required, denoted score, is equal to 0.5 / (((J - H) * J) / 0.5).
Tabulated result -0.0149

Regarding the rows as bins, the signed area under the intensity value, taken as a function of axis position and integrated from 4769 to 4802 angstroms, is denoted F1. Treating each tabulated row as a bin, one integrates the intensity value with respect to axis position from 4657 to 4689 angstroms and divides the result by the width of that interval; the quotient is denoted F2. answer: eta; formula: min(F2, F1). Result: 20.7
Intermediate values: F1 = 699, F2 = 20.7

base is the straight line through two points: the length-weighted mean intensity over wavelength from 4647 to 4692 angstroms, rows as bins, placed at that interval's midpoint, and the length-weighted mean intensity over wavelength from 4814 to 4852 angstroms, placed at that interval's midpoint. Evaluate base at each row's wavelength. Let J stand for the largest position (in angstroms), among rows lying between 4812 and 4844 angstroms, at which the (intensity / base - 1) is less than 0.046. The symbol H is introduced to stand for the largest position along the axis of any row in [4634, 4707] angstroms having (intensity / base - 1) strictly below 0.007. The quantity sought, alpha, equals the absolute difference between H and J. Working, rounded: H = 4703.0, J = 4840.5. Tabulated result 137.5 angstroms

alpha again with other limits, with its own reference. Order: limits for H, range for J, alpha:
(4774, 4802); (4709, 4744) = 40.0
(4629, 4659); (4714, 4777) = 120.0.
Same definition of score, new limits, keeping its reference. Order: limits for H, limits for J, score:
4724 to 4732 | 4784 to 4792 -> -0.0176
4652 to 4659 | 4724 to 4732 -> -0.0184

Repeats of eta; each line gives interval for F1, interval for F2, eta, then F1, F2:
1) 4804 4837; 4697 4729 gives 20.0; 688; 20.0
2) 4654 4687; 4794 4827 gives 21.2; 684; 21.2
